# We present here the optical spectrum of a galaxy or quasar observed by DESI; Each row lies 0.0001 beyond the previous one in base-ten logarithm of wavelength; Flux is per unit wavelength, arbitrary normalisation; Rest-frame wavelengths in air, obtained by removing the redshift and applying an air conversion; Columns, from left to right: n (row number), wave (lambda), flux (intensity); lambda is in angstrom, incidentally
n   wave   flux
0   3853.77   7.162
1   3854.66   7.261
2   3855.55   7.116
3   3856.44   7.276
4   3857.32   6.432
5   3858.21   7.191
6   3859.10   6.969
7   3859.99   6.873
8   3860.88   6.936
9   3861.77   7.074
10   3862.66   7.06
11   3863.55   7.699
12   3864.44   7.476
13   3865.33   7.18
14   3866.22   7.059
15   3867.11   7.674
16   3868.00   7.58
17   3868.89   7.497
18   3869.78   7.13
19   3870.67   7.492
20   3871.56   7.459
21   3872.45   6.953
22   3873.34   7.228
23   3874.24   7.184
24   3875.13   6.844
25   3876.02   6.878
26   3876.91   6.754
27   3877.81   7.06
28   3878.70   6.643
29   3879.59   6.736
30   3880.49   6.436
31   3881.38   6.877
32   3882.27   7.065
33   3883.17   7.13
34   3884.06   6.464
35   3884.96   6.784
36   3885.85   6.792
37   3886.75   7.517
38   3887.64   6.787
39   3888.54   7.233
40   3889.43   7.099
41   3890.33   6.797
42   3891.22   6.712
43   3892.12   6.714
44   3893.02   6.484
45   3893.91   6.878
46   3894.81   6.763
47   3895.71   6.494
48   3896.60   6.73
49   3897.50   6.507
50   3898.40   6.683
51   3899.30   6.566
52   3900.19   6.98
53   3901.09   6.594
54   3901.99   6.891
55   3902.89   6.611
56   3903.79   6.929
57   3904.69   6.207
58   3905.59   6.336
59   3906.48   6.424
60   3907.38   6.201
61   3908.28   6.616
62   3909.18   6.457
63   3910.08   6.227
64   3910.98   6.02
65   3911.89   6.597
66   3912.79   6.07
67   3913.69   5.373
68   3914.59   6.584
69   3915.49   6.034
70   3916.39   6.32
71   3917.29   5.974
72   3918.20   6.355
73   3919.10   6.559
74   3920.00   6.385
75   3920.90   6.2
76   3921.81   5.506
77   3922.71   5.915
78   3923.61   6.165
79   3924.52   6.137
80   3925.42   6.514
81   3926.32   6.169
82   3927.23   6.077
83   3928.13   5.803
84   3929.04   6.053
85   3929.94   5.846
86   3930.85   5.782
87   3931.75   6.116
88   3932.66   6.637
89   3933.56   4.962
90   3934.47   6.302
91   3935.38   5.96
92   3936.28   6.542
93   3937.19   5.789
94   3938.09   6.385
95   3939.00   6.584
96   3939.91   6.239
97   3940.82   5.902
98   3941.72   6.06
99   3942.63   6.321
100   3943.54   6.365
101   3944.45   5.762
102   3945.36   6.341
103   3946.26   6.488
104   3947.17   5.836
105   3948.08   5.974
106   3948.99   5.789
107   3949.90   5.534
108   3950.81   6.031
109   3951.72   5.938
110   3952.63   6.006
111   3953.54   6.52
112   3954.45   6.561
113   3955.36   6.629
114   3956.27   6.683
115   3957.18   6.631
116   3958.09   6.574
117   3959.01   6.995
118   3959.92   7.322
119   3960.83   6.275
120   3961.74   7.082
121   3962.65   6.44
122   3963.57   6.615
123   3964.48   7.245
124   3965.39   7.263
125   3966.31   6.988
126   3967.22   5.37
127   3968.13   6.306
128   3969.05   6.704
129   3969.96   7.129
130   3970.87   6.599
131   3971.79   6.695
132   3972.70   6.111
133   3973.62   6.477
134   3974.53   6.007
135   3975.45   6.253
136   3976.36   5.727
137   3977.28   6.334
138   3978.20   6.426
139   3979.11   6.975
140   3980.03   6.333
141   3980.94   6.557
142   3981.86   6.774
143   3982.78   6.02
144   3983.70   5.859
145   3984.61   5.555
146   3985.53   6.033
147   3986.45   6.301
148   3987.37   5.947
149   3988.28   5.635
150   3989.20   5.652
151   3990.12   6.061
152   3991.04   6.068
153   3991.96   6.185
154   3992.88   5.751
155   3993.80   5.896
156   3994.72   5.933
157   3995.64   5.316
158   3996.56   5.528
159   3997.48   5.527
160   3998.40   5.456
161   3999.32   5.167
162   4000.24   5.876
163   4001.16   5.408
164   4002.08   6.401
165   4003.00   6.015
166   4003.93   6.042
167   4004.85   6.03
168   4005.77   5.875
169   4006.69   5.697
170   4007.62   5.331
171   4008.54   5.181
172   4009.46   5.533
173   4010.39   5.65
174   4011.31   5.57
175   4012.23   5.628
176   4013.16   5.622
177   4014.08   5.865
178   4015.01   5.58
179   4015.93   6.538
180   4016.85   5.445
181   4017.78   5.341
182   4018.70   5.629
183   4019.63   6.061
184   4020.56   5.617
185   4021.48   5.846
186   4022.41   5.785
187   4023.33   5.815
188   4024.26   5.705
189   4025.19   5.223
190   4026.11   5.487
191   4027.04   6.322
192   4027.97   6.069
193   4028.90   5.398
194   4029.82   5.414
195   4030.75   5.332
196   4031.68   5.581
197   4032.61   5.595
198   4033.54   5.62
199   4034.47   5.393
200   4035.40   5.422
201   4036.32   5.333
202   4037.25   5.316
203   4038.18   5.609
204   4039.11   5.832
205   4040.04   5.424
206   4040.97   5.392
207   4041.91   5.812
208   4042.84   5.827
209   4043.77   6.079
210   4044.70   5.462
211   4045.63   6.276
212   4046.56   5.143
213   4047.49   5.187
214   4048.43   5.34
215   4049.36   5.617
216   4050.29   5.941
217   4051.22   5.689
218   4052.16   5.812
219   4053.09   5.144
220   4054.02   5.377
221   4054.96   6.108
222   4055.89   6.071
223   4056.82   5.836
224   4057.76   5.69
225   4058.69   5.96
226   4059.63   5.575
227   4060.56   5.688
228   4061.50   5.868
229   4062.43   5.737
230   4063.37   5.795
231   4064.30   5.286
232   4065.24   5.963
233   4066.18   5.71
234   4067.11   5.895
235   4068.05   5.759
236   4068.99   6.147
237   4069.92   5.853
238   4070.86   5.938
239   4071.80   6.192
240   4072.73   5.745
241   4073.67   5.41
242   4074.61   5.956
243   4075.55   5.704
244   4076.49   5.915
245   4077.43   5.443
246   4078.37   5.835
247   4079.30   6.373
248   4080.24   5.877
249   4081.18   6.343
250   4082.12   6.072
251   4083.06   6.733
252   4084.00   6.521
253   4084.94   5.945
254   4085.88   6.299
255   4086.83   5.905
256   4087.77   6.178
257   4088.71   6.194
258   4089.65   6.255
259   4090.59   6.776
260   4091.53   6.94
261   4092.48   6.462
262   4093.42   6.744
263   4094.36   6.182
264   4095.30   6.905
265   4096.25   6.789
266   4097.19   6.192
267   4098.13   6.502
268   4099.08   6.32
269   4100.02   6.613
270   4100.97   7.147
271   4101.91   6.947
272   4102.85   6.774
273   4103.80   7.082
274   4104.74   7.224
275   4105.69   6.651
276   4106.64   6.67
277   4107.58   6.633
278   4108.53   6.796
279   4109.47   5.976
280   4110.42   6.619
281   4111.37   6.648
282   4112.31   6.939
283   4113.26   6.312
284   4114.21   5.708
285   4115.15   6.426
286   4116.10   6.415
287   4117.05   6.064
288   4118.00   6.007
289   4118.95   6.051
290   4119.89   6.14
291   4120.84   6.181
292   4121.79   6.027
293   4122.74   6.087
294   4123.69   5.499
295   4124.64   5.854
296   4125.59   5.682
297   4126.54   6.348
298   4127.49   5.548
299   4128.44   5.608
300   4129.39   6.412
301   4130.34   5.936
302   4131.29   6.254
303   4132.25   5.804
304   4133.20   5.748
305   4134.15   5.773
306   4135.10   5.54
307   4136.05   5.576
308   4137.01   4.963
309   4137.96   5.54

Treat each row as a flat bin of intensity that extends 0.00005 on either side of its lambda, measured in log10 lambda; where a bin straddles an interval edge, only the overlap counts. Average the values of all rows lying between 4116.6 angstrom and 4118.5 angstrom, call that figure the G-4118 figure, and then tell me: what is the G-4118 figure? 6.0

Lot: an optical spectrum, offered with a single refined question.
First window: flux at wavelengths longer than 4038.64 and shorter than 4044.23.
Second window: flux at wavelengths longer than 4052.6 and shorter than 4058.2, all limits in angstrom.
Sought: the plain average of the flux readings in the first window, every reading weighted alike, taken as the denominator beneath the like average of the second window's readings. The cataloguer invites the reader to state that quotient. 1.00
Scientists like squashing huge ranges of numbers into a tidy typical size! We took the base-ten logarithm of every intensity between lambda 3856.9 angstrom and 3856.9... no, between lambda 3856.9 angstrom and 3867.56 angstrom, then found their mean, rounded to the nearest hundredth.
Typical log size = 0.85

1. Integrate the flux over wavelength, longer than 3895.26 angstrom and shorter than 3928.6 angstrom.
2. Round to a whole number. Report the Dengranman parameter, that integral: 211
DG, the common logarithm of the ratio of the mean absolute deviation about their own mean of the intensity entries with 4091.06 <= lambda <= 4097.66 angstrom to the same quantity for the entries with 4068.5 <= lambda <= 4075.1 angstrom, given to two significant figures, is 0.16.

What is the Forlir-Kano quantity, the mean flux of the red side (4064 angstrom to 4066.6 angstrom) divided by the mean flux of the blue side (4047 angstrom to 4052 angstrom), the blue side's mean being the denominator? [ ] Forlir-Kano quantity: 1.02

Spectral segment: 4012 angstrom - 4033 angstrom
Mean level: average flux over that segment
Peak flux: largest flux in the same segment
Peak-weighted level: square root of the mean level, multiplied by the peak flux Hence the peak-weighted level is 15.6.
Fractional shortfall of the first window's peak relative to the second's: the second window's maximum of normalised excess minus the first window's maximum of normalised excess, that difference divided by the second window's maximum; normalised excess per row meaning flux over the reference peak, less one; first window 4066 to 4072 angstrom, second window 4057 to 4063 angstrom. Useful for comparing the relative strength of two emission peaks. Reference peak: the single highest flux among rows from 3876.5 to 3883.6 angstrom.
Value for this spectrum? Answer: 0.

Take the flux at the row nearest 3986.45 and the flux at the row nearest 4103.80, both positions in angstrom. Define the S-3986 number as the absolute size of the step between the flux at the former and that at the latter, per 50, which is 0.016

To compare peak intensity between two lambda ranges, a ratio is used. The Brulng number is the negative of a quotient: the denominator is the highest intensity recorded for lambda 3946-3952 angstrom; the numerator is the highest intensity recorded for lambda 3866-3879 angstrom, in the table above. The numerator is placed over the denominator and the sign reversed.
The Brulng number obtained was -1.18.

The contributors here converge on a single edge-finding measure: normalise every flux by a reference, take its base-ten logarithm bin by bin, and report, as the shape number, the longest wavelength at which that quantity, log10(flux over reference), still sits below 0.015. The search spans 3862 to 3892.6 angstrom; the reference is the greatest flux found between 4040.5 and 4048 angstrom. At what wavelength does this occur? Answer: 3884.06 angstrom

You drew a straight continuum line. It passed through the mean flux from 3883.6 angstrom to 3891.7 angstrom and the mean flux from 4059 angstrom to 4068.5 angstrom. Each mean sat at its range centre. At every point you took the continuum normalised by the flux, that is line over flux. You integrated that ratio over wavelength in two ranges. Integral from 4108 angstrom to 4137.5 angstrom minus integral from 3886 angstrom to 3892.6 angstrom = 20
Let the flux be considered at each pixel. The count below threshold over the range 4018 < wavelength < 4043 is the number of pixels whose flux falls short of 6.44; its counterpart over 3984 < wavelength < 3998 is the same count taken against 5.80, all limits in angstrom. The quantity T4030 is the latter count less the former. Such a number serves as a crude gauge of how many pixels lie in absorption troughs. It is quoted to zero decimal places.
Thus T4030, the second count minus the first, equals -20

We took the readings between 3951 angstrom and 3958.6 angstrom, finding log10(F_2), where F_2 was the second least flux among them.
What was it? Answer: 0.779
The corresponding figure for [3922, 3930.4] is 0.767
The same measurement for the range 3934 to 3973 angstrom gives 0.743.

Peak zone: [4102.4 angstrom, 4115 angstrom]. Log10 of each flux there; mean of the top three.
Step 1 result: 0.850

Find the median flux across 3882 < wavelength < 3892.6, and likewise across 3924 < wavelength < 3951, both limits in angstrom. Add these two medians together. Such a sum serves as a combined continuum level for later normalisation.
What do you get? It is 12.86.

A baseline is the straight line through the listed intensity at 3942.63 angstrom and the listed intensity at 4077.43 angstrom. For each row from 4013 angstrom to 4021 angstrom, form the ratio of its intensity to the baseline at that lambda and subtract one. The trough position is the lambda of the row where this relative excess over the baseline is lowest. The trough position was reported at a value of 4017.78 angstrom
